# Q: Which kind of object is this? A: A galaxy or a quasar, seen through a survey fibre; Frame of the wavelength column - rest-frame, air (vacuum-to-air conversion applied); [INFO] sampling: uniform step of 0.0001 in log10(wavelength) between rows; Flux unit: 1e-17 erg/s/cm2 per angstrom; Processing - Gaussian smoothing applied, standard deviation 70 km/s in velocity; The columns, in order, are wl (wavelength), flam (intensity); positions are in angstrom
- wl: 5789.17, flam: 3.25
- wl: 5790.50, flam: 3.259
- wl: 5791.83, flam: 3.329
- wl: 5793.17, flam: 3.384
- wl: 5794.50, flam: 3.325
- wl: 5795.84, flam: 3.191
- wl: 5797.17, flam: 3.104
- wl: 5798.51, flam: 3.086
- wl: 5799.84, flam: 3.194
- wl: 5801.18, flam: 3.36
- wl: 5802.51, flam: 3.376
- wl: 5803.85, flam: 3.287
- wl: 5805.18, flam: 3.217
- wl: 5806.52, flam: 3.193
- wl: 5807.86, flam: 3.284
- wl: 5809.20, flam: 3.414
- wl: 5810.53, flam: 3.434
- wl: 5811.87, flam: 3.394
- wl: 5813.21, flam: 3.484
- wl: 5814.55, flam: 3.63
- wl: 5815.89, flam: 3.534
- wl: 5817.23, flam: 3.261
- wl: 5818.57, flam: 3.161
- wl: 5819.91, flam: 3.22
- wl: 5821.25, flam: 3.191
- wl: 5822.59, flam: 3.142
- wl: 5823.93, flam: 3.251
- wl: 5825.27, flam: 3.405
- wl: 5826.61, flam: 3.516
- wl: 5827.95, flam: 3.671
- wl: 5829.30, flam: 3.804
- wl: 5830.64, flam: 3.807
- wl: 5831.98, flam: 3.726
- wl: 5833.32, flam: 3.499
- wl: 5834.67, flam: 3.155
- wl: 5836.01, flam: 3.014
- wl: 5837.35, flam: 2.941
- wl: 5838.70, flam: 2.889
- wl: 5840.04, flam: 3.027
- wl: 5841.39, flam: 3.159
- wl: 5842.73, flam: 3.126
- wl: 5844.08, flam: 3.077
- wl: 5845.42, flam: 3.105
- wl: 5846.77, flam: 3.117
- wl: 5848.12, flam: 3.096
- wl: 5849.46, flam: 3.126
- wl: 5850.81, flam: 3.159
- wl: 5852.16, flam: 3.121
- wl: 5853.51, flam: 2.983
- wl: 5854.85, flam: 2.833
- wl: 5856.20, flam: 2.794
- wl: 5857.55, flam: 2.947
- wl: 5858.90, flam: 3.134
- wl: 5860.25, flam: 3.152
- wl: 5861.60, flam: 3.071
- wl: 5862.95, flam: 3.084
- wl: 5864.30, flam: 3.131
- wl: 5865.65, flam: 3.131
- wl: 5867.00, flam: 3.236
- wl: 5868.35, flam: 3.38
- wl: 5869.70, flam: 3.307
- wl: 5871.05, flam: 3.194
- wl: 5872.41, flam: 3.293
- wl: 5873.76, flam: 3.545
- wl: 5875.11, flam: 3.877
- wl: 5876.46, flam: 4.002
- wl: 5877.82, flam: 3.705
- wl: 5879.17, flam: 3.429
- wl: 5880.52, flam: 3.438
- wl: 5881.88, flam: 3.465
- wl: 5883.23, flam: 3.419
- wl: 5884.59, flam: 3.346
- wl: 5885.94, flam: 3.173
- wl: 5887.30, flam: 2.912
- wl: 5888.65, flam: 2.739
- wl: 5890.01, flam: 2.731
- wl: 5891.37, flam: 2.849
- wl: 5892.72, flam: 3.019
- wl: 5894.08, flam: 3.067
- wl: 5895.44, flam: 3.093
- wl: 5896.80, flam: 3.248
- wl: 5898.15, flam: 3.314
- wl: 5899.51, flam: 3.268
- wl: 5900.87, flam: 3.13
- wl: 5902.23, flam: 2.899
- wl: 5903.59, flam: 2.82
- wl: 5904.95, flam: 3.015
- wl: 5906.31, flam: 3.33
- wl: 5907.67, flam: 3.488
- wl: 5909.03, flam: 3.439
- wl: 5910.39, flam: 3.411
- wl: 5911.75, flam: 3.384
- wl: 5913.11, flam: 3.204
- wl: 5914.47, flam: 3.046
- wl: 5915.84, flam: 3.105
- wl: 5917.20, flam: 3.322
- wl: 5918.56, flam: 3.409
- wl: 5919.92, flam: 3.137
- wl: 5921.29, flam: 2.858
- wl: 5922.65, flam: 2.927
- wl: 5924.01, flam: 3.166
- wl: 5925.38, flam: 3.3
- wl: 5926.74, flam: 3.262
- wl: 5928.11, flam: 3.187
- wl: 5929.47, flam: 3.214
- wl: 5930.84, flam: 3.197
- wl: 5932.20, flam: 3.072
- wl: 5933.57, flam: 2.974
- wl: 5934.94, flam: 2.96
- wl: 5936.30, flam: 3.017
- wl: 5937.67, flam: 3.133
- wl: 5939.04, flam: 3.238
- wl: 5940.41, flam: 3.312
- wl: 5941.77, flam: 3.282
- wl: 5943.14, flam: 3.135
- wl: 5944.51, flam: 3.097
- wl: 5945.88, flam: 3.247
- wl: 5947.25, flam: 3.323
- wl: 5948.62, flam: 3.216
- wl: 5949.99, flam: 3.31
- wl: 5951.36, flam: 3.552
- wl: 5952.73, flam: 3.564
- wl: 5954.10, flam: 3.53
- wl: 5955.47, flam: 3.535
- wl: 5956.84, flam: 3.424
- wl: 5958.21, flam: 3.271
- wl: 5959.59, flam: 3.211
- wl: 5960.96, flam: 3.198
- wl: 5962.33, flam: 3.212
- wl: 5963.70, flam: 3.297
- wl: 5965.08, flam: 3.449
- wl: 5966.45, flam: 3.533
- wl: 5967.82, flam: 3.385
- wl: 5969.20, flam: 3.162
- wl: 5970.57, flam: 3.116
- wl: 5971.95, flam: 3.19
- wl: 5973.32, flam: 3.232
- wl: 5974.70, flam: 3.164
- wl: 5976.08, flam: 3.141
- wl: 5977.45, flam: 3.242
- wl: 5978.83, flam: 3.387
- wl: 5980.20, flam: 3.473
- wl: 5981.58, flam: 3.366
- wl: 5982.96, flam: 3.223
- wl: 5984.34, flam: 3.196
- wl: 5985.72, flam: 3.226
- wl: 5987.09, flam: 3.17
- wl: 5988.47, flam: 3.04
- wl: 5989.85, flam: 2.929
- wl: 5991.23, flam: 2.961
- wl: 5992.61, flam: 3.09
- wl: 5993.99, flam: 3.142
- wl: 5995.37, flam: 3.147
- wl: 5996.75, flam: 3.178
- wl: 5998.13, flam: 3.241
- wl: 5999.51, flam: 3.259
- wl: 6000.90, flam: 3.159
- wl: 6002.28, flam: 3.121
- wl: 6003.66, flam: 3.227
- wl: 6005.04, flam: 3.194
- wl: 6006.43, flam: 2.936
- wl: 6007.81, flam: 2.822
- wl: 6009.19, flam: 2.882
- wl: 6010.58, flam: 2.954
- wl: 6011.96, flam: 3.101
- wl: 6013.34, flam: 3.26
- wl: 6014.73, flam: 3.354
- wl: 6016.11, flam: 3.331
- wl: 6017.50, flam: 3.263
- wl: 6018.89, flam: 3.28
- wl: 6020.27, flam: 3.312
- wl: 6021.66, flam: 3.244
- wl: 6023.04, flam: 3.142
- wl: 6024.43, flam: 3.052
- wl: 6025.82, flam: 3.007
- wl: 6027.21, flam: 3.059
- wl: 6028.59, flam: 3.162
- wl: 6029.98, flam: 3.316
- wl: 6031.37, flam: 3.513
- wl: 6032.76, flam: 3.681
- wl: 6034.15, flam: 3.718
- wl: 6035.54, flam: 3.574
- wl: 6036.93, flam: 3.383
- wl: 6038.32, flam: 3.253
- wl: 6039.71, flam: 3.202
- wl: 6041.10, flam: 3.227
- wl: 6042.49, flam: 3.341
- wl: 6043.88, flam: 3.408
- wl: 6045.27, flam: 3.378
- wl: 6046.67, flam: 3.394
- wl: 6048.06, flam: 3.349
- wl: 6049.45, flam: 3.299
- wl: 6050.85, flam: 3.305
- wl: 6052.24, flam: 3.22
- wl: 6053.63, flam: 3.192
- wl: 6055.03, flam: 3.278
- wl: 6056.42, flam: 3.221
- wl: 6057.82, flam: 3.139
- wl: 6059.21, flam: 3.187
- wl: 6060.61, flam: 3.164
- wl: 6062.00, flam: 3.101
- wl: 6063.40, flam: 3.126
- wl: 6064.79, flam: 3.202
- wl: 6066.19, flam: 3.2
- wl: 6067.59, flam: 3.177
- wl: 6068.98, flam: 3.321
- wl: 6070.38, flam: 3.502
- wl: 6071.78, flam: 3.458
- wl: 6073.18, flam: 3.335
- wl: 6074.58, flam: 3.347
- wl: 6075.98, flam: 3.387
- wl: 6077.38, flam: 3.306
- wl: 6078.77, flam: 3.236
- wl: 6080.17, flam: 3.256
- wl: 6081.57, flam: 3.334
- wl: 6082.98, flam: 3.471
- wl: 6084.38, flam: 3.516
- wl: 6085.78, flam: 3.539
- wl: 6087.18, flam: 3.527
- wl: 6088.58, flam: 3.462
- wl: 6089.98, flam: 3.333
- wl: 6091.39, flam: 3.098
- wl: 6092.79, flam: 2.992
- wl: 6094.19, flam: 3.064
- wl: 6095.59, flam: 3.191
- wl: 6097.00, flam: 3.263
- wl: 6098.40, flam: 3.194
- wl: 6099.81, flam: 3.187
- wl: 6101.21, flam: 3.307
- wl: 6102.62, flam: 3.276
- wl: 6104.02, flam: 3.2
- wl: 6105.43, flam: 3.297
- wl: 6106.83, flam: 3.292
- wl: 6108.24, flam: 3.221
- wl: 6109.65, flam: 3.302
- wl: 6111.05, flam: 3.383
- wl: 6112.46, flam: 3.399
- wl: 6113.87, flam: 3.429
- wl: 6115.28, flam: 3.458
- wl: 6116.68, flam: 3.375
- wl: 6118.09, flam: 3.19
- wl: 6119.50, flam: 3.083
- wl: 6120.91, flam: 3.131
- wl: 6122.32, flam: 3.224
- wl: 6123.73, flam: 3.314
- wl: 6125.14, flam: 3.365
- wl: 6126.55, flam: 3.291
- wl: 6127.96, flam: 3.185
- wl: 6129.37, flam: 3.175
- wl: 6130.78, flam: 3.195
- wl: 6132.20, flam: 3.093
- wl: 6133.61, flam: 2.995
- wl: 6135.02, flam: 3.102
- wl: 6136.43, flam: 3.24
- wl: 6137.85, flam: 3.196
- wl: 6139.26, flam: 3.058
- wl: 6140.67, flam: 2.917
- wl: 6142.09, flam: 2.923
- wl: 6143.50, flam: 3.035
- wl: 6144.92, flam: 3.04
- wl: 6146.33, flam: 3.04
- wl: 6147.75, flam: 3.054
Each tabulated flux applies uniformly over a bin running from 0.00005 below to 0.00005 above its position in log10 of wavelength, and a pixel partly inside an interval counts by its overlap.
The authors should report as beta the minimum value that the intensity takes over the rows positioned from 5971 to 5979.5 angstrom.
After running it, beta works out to 3.141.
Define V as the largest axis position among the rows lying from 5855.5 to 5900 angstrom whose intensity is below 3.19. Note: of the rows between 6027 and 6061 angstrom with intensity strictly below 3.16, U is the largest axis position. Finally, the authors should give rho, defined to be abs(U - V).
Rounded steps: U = 6057.82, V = 5895.44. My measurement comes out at 162.4 angstrom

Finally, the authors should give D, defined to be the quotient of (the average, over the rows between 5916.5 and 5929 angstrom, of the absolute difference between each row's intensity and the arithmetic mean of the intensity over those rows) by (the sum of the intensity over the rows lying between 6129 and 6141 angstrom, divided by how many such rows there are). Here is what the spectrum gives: 0.044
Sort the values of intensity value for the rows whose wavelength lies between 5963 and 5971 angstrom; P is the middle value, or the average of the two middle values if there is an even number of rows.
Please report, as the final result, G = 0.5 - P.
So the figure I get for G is -2.84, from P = 3.34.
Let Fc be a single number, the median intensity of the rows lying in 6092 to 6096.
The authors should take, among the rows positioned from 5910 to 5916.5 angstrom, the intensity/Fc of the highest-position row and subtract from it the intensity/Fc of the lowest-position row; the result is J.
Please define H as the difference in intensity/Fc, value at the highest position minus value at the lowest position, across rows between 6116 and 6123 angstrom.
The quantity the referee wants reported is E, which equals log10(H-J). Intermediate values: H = -0.049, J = -0.100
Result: -1.3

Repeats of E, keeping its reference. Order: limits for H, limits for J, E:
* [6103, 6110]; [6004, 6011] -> -1.0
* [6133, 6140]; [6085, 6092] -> -0.8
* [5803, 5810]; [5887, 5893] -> -2.2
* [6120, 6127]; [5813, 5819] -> -0.8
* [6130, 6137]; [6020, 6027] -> -0.9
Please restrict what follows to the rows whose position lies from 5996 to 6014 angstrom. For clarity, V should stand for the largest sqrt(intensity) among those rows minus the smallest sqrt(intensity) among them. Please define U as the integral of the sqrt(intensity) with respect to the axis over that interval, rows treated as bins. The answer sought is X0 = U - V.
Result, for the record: 32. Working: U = 32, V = 0.126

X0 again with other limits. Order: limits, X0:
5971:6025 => 96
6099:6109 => 18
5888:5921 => 58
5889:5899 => 17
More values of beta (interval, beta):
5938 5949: 3.097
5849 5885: 2.794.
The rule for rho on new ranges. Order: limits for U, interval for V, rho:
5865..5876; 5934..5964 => 78.9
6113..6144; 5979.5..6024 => 120.5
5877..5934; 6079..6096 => 160.6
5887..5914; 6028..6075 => 162.6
